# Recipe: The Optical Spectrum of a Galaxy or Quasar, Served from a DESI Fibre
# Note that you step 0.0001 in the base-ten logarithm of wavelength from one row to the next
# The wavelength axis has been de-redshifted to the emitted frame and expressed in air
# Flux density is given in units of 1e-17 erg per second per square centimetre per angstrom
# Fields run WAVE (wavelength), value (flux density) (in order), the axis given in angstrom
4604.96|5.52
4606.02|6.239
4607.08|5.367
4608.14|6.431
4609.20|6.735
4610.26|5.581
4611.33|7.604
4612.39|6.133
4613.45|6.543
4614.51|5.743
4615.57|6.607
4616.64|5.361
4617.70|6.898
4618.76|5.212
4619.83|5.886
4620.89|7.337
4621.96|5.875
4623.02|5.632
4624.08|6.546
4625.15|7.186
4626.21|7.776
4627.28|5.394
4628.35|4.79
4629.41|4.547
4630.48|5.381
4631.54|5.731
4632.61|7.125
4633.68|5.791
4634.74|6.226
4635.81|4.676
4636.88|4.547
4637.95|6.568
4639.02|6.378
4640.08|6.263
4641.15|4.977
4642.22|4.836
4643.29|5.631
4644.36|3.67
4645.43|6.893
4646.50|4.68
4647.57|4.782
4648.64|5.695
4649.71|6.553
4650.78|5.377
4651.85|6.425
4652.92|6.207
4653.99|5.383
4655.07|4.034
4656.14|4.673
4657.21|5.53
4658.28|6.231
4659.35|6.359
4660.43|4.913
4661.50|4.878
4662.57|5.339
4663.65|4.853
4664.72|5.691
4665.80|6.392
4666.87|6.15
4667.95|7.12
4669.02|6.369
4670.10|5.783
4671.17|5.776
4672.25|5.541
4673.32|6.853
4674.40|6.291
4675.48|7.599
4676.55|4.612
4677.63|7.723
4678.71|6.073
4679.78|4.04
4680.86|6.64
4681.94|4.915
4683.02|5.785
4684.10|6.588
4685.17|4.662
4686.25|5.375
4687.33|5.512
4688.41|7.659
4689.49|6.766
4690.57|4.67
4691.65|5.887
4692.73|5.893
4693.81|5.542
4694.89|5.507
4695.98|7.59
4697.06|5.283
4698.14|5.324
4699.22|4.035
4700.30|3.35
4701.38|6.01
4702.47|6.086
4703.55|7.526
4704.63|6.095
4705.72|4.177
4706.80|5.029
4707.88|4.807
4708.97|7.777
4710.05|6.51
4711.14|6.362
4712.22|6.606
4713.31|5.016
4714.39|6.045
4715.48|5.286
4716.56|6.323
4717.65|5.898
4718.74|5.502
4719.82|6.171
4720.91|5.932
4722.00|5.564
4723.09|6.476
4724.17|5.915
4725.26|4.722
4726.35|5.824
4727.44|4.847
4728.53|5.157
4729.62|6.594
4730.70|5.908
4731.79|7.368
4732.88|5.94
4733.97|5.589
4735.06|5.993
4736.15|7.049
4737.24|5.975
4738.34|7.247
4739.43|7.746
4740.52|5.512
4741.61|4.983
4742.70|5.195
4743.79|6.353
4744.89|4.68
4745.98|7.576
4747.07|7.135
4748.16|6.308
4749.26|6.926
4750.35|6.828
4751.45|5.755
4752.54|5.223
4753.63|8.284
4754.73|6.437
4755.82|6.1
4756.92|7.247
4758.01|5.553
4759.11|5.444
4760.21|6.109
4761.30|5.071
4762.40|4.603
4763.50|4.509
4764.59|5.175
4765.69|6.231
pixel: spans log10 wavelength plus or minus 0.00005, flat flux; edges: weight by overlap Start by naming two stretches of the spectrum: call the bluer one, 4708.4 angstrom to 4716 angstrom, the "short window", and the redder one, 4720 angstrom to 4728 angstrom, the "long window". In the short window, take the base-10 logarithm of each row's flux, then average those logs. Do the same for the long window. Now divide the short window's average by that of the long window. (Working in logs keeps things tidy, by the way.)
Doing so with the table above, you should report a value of 1.06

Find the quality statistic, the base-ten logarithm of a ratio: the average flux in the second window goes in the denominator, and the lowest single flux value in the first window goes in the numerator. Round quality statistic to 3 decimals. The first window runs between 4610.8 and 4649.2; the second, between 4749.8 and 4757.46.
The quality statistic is -0.252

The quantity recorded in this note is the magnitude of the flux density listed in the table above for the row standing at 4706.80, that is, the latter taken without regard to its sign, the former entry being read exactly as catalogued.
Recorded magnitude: 5.0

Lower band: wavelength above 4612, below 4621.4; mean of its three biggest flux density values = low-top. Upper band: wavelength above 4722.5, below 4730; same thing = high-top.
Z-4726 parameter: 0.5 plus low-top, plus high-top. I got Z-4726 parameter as 13.8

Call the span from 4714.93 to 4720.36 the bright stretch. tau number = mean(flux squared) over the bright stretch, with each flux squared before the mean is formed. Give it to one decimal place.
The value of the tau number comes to 34.2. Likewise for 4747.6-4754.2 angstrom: 43.9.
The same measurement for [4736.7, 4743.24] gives 38.4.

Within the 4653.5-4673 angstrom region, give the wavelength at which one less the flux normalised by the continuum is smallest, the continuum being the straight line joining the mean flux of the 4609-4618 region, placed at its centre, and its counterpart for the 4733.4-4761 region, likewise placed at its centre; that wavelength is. 4667.95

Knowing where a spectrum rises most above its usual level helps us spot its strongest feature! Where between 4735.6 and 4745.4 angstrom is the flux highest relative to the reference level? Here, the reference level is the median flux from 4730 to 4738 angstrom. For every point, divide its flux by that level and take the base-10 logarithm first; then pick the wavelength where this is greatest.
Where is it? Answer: 4739.43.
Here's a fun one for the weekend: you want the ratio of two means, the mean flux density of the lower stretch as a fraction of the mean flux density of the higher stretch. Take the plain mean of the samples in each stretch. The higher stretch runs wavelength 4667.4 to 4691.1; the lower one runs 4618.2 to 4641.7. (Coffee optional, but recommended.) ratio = 0.98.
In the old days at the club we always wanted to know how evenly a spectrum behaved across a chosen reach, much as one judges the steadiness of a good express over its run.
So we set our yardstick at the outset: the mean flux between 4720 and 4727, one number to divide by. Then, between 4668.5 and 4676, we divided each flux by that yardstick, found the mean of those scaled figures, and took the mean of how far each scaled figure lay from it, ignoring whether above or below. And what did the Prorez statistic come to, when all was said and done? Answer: 0.093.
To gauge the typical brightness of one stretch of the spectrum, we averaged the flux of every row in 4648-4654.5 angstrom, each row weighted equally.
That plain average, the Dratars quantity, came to 5.9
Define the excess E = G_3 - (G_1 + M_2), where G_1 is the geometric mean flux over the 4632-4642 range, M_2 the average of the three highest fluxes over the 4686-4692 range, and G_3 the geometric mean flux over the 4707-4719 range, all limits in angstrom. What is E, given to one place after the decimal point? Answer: -6.6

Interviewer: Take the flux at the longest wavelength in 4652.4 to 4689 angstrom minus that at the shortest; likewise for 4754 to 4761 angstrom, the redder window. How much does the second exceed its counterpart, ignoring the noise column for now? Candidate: -1.8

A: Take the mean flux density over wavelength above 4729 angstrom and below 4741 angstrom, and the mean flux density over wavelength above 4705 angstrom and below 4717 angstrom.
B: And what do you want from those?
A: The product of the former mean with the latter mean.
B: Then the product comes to 37.5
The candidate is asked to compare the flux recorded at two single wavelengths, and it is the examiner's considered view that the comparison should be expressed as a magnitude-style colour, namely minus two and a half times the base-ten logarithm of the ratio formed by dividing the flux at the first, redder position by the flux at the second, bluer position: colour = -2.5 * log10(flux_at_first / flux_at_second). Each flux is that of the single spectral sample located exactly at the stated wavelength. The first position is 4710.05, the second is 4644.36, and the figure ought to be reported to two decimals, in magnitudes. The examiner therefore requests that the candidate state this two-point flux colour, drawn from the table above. -0.62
